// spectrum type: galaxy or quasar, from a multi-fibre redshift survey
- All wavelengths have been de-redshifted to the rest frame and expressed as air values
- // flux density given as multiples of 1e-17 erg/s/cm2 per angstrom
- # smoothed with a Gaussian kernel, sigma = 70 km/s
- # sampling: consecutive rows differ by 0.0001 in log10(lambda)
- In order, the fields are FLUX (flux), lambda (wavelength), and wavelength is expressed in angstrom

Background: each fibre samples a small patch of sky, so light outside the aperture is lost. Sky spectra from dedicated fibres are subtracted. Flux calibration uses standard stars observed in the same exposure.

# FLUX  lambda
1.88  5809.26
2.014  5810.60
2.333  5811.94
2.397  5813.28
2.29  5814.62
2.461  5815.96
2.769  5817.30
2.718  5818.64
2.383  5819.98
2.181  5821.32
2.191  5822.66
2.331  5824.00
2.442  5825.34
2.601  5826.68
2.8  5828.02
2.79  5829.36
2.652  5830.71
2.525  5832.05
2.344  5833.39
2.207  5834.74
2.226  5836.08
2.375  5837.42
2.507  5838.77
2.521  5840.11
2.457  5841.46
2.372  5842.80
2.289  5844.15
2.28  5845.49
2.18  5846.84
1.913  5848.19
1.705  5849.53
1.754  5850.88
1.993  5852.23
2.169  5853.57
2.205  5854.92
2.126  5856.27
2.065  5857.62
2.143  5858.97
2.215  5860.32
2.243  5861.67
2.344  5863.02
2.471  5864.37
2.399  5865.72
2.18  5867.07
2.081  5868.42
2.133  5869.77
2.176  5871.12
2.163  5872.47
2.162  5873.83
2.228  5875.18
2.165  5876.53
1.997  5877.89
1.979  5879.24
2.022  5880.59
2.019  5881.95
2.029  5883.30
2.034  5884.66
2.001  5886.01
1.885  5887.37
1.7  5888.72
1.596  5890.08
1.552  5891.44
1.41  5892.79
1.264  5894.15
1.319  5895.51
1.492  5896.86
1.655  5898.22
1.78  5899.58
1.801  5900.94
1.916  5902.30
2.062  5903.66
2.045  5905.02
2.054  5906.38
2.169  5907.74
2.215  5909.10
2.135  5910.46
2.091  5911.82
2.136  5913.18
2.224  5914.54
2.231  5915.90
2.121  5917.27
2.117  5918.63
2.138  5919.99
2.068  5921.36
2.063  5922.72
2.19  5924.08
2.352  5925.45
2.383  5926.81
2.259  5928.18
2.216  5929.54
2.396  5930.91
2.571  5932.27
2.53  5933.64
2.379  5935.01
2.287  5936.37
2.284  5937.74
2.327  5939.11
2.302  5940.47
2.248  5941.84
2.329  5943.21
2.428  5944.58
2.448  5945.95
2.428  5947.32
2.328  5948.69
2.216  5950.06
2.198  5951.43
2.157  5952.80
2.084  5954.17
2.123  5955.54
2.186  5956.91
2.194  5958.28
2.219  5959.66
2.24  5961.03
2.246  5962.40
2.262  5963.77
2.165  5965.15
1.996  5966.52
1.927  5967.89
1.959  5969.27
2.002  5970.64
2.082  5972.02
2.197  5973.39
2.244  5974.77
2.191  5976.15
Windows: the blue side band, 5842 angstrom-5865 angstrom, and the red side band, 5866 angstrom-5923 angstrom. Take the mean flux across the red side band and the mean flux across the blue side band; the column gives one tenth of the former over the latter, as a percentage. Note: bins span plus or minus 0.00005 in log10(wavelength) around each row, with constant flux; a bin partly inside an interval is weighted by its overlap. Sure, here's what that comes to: 9.2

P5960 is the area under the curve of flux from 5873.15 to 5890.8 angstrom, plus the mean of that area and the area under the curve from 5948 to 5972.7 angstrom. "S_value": 79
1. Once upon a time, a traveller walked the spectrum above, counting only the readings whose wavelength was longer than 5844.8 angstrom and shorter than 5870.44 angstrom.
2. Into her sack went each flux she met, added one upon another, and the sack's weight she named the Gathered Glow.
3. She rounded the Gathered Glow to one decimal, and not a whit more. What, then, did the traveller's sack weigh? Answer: 40.6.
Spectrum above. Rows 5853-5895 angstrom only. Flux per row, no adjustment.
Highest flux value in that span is 2.471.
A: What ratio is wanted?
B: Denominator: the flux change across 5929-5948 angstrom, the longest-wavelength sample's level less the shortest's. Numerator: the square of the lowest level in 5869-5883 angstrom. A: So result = 18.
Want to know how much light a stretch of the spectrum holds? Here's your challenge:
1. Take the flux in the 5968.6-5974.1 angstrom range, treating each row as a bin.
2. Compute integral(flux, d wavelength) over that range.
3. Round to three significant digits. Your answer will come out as 11.3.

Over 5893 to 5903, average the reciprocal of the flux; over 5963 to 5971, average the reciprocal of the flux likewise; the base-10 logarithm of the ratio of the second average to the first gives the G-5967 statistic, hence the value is -0.12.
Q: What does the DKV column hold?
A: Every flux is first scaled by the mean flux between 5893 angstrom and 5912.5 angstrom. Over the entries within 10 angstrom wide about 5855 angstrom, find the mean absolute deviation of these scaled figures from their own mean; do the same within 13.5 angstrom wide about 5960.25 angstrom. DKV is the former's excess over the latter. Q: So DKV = 0.025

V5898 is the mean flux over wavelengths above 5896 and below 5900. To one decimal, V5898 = 1.6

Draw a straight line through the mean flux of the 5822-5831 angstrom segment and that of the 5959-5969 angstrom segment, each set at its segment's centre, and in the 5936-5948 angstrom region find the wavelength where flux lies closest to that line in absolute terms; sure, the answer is 5941.84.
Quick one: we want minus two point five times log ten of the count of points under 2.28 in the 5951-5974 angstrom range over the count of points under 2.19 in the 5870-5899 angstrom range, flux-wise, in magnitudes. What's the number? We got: 0.2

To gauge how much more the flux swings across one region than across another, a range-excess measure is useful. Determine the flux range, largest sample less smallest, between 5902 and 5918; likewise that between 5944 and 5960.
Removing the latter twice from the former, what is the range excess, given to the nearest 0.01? -0.41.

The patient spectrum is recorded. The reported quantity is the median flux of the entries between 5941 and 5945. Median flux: 2.33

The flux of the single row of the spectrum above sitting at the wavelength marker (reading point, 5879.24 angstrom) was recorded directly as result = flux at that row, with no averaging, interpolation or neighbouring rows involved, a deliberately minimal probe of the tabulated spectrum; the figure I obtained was 1.979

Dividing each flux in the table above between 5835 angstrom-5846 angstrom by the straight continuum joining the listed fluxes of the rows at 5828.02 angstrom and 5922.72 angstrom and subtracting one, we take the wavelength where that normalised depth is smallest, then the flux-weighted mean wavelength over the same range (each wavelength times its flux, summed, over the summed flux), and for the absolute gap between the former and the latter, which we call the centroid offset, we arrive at 4.7 angstrom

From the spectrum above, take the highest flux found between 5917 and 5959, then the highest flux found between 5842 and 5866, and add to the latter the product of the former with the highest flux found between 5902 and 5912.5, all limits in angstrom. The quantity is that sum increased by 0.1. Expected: 8.27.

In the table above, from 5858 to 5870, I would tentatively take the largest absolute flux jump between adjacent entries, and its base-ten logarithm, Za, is -0.66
